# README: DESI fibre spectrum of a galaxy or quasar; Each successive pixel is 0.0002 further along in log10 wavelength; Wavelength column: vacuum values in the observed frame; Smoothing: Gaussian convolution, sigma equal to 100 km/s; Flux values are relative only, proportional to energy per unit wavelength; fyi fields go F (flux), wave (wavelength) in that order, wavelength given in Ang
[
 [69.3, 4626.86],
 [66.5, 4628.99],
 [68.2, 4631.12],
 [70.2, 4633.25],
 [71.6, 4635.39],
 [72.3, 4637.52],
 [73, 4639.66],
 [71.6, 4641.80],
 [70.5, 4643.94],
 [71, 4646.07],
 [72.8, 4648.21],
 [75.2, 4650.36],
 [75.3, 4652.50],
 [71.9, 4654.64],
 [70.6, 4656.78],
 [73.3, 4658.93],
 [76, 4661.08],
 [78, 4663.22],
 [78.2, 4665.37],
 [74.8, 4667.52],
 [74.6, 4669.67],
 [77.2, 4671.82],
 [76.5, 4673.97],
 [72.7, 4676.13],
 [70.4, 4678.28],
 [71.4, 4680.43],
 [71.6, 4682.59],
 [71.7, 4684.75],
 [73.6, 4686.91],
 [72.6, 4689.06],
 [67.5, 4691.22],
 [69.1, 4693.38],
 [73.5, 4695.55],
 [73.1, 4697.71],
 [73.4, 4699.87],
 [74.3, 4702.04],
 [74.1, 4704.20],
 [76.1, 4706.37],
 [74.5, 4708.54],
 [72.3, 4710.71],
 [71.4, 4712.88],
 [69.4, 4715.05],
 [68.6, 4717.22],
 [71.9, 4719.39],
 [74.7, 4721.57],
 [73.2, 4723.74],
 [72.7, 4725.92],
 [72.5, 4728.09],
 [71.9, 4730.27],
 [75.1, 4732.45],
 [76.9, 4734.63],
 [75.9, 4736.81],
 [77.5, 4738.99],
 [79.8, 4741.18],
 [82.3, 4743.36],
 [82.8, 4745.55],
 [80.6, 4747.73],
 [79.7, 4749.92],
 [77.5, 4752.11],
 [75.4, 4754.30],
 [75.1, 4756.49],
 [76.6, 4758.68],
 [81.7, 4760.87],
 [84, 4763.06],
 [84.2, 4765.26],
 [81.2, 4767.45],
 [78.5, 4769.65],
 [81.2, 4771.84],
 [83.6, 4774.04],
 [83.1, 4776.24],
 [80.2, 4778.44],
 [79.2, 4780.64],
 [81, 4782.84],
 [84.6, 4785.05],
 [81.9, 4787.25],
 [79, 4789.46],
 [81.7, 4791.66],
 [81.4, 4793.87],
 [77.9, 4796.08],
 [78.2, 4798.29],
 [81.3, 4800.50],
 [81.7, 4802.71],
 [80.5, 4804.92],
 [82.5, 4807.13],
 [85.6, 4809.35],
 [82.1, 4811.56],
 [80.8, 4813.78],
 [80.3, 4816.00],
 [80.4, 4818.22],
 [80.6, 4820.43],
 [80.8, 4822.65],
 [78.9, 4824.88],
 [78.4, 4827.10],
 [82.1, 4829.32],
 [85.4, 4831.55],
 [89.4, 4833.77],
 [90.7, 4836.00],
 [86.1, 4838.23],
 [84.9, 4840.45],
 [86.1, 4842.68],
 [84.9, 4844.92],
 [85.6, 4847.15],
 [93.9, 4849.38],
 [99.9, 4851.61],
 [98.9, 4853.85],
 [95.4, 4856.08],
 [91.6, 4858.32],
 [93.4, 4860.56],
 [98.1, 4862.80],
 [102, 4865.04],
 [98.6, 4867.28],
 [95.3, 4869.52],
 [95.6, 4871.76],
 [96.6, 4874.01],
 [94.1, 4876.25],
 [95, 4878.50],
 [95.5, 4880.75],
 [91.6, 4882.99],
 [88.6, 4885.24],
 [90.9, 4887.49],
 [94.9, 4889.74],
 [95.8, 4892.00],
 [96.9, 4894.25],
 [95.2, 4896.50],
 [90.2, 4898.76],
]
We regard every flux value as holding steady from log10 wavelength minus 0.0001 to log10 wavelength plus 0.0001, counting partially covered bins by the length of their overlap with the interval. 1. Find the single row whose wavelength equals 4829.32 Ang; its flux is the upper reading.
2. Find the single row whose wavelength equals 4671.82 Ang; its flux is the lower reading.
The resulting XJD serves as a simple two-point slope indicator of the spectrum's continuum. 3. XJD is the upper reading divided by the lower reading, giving 1.06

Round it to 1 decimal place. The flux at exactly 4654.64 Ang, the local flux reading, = 71.9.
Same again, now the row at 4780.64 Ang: 79.2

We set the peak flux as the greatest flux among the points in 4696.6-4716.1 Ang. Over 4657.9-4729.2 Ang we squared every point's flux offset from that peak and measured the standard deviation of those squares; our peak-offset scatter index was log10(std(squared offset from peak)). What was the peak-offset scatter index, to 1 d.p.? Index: 1.2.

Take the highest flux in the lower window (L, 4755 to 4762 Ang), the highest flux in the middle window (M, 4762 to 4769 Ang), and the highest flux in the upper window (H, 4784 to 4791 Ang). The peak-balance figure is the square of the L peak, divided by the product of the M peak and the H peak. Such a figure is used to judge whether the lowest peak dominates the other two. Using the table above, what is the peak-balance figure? 0.94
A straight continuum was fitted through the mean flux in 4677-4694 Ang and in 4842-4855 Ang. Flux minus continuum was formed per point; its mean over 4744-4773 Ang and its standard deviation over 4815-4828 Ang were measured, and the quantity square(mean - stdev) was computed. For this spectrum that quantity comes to 3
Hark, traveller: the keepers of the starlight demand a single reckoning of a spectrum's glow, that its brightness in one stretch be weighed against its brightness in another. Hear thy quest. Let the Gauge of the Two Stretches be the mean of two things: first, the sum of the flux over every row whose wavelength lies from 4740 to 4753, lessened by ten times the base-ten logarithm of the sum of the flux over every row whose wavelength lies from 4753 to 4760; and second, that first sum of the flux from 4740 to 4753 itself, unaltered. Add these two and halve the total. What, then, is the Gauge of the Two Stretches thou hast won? 471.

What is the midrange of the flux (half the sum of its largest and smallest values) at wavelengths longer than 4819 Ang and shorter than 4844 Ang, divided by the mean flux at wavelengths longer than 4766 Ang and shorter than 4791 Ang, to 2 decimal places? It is 1.04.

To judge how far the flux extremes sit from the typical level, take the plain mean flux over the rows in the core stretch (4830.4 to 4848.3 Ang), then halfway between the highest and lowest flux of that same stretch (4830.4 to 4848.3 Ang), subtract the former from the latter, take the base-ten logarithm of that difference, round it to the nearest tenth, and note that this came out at 0.1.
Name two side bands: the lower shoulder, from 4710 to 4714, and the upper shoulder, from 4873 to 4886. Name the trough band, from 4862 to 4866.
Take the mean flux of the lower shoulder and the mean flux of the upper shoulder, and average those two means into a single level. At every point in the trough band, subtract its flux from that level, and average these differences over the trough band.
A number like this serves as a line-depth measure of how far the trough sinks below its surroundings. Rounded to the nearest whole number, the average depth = -17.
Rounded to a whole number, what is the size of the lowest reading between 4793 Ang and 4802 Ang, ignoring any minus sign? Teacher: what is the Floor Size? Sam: 78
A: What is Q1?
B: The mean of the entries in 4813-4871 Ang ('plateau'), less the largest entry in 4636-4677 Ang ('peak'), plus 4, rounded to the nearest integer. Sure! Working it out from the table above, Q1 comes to 14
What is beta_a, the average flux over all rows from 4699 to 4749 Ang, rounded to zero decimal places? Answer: 75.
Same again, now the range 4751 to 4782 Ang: 80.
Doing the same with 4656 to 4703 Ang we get 73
